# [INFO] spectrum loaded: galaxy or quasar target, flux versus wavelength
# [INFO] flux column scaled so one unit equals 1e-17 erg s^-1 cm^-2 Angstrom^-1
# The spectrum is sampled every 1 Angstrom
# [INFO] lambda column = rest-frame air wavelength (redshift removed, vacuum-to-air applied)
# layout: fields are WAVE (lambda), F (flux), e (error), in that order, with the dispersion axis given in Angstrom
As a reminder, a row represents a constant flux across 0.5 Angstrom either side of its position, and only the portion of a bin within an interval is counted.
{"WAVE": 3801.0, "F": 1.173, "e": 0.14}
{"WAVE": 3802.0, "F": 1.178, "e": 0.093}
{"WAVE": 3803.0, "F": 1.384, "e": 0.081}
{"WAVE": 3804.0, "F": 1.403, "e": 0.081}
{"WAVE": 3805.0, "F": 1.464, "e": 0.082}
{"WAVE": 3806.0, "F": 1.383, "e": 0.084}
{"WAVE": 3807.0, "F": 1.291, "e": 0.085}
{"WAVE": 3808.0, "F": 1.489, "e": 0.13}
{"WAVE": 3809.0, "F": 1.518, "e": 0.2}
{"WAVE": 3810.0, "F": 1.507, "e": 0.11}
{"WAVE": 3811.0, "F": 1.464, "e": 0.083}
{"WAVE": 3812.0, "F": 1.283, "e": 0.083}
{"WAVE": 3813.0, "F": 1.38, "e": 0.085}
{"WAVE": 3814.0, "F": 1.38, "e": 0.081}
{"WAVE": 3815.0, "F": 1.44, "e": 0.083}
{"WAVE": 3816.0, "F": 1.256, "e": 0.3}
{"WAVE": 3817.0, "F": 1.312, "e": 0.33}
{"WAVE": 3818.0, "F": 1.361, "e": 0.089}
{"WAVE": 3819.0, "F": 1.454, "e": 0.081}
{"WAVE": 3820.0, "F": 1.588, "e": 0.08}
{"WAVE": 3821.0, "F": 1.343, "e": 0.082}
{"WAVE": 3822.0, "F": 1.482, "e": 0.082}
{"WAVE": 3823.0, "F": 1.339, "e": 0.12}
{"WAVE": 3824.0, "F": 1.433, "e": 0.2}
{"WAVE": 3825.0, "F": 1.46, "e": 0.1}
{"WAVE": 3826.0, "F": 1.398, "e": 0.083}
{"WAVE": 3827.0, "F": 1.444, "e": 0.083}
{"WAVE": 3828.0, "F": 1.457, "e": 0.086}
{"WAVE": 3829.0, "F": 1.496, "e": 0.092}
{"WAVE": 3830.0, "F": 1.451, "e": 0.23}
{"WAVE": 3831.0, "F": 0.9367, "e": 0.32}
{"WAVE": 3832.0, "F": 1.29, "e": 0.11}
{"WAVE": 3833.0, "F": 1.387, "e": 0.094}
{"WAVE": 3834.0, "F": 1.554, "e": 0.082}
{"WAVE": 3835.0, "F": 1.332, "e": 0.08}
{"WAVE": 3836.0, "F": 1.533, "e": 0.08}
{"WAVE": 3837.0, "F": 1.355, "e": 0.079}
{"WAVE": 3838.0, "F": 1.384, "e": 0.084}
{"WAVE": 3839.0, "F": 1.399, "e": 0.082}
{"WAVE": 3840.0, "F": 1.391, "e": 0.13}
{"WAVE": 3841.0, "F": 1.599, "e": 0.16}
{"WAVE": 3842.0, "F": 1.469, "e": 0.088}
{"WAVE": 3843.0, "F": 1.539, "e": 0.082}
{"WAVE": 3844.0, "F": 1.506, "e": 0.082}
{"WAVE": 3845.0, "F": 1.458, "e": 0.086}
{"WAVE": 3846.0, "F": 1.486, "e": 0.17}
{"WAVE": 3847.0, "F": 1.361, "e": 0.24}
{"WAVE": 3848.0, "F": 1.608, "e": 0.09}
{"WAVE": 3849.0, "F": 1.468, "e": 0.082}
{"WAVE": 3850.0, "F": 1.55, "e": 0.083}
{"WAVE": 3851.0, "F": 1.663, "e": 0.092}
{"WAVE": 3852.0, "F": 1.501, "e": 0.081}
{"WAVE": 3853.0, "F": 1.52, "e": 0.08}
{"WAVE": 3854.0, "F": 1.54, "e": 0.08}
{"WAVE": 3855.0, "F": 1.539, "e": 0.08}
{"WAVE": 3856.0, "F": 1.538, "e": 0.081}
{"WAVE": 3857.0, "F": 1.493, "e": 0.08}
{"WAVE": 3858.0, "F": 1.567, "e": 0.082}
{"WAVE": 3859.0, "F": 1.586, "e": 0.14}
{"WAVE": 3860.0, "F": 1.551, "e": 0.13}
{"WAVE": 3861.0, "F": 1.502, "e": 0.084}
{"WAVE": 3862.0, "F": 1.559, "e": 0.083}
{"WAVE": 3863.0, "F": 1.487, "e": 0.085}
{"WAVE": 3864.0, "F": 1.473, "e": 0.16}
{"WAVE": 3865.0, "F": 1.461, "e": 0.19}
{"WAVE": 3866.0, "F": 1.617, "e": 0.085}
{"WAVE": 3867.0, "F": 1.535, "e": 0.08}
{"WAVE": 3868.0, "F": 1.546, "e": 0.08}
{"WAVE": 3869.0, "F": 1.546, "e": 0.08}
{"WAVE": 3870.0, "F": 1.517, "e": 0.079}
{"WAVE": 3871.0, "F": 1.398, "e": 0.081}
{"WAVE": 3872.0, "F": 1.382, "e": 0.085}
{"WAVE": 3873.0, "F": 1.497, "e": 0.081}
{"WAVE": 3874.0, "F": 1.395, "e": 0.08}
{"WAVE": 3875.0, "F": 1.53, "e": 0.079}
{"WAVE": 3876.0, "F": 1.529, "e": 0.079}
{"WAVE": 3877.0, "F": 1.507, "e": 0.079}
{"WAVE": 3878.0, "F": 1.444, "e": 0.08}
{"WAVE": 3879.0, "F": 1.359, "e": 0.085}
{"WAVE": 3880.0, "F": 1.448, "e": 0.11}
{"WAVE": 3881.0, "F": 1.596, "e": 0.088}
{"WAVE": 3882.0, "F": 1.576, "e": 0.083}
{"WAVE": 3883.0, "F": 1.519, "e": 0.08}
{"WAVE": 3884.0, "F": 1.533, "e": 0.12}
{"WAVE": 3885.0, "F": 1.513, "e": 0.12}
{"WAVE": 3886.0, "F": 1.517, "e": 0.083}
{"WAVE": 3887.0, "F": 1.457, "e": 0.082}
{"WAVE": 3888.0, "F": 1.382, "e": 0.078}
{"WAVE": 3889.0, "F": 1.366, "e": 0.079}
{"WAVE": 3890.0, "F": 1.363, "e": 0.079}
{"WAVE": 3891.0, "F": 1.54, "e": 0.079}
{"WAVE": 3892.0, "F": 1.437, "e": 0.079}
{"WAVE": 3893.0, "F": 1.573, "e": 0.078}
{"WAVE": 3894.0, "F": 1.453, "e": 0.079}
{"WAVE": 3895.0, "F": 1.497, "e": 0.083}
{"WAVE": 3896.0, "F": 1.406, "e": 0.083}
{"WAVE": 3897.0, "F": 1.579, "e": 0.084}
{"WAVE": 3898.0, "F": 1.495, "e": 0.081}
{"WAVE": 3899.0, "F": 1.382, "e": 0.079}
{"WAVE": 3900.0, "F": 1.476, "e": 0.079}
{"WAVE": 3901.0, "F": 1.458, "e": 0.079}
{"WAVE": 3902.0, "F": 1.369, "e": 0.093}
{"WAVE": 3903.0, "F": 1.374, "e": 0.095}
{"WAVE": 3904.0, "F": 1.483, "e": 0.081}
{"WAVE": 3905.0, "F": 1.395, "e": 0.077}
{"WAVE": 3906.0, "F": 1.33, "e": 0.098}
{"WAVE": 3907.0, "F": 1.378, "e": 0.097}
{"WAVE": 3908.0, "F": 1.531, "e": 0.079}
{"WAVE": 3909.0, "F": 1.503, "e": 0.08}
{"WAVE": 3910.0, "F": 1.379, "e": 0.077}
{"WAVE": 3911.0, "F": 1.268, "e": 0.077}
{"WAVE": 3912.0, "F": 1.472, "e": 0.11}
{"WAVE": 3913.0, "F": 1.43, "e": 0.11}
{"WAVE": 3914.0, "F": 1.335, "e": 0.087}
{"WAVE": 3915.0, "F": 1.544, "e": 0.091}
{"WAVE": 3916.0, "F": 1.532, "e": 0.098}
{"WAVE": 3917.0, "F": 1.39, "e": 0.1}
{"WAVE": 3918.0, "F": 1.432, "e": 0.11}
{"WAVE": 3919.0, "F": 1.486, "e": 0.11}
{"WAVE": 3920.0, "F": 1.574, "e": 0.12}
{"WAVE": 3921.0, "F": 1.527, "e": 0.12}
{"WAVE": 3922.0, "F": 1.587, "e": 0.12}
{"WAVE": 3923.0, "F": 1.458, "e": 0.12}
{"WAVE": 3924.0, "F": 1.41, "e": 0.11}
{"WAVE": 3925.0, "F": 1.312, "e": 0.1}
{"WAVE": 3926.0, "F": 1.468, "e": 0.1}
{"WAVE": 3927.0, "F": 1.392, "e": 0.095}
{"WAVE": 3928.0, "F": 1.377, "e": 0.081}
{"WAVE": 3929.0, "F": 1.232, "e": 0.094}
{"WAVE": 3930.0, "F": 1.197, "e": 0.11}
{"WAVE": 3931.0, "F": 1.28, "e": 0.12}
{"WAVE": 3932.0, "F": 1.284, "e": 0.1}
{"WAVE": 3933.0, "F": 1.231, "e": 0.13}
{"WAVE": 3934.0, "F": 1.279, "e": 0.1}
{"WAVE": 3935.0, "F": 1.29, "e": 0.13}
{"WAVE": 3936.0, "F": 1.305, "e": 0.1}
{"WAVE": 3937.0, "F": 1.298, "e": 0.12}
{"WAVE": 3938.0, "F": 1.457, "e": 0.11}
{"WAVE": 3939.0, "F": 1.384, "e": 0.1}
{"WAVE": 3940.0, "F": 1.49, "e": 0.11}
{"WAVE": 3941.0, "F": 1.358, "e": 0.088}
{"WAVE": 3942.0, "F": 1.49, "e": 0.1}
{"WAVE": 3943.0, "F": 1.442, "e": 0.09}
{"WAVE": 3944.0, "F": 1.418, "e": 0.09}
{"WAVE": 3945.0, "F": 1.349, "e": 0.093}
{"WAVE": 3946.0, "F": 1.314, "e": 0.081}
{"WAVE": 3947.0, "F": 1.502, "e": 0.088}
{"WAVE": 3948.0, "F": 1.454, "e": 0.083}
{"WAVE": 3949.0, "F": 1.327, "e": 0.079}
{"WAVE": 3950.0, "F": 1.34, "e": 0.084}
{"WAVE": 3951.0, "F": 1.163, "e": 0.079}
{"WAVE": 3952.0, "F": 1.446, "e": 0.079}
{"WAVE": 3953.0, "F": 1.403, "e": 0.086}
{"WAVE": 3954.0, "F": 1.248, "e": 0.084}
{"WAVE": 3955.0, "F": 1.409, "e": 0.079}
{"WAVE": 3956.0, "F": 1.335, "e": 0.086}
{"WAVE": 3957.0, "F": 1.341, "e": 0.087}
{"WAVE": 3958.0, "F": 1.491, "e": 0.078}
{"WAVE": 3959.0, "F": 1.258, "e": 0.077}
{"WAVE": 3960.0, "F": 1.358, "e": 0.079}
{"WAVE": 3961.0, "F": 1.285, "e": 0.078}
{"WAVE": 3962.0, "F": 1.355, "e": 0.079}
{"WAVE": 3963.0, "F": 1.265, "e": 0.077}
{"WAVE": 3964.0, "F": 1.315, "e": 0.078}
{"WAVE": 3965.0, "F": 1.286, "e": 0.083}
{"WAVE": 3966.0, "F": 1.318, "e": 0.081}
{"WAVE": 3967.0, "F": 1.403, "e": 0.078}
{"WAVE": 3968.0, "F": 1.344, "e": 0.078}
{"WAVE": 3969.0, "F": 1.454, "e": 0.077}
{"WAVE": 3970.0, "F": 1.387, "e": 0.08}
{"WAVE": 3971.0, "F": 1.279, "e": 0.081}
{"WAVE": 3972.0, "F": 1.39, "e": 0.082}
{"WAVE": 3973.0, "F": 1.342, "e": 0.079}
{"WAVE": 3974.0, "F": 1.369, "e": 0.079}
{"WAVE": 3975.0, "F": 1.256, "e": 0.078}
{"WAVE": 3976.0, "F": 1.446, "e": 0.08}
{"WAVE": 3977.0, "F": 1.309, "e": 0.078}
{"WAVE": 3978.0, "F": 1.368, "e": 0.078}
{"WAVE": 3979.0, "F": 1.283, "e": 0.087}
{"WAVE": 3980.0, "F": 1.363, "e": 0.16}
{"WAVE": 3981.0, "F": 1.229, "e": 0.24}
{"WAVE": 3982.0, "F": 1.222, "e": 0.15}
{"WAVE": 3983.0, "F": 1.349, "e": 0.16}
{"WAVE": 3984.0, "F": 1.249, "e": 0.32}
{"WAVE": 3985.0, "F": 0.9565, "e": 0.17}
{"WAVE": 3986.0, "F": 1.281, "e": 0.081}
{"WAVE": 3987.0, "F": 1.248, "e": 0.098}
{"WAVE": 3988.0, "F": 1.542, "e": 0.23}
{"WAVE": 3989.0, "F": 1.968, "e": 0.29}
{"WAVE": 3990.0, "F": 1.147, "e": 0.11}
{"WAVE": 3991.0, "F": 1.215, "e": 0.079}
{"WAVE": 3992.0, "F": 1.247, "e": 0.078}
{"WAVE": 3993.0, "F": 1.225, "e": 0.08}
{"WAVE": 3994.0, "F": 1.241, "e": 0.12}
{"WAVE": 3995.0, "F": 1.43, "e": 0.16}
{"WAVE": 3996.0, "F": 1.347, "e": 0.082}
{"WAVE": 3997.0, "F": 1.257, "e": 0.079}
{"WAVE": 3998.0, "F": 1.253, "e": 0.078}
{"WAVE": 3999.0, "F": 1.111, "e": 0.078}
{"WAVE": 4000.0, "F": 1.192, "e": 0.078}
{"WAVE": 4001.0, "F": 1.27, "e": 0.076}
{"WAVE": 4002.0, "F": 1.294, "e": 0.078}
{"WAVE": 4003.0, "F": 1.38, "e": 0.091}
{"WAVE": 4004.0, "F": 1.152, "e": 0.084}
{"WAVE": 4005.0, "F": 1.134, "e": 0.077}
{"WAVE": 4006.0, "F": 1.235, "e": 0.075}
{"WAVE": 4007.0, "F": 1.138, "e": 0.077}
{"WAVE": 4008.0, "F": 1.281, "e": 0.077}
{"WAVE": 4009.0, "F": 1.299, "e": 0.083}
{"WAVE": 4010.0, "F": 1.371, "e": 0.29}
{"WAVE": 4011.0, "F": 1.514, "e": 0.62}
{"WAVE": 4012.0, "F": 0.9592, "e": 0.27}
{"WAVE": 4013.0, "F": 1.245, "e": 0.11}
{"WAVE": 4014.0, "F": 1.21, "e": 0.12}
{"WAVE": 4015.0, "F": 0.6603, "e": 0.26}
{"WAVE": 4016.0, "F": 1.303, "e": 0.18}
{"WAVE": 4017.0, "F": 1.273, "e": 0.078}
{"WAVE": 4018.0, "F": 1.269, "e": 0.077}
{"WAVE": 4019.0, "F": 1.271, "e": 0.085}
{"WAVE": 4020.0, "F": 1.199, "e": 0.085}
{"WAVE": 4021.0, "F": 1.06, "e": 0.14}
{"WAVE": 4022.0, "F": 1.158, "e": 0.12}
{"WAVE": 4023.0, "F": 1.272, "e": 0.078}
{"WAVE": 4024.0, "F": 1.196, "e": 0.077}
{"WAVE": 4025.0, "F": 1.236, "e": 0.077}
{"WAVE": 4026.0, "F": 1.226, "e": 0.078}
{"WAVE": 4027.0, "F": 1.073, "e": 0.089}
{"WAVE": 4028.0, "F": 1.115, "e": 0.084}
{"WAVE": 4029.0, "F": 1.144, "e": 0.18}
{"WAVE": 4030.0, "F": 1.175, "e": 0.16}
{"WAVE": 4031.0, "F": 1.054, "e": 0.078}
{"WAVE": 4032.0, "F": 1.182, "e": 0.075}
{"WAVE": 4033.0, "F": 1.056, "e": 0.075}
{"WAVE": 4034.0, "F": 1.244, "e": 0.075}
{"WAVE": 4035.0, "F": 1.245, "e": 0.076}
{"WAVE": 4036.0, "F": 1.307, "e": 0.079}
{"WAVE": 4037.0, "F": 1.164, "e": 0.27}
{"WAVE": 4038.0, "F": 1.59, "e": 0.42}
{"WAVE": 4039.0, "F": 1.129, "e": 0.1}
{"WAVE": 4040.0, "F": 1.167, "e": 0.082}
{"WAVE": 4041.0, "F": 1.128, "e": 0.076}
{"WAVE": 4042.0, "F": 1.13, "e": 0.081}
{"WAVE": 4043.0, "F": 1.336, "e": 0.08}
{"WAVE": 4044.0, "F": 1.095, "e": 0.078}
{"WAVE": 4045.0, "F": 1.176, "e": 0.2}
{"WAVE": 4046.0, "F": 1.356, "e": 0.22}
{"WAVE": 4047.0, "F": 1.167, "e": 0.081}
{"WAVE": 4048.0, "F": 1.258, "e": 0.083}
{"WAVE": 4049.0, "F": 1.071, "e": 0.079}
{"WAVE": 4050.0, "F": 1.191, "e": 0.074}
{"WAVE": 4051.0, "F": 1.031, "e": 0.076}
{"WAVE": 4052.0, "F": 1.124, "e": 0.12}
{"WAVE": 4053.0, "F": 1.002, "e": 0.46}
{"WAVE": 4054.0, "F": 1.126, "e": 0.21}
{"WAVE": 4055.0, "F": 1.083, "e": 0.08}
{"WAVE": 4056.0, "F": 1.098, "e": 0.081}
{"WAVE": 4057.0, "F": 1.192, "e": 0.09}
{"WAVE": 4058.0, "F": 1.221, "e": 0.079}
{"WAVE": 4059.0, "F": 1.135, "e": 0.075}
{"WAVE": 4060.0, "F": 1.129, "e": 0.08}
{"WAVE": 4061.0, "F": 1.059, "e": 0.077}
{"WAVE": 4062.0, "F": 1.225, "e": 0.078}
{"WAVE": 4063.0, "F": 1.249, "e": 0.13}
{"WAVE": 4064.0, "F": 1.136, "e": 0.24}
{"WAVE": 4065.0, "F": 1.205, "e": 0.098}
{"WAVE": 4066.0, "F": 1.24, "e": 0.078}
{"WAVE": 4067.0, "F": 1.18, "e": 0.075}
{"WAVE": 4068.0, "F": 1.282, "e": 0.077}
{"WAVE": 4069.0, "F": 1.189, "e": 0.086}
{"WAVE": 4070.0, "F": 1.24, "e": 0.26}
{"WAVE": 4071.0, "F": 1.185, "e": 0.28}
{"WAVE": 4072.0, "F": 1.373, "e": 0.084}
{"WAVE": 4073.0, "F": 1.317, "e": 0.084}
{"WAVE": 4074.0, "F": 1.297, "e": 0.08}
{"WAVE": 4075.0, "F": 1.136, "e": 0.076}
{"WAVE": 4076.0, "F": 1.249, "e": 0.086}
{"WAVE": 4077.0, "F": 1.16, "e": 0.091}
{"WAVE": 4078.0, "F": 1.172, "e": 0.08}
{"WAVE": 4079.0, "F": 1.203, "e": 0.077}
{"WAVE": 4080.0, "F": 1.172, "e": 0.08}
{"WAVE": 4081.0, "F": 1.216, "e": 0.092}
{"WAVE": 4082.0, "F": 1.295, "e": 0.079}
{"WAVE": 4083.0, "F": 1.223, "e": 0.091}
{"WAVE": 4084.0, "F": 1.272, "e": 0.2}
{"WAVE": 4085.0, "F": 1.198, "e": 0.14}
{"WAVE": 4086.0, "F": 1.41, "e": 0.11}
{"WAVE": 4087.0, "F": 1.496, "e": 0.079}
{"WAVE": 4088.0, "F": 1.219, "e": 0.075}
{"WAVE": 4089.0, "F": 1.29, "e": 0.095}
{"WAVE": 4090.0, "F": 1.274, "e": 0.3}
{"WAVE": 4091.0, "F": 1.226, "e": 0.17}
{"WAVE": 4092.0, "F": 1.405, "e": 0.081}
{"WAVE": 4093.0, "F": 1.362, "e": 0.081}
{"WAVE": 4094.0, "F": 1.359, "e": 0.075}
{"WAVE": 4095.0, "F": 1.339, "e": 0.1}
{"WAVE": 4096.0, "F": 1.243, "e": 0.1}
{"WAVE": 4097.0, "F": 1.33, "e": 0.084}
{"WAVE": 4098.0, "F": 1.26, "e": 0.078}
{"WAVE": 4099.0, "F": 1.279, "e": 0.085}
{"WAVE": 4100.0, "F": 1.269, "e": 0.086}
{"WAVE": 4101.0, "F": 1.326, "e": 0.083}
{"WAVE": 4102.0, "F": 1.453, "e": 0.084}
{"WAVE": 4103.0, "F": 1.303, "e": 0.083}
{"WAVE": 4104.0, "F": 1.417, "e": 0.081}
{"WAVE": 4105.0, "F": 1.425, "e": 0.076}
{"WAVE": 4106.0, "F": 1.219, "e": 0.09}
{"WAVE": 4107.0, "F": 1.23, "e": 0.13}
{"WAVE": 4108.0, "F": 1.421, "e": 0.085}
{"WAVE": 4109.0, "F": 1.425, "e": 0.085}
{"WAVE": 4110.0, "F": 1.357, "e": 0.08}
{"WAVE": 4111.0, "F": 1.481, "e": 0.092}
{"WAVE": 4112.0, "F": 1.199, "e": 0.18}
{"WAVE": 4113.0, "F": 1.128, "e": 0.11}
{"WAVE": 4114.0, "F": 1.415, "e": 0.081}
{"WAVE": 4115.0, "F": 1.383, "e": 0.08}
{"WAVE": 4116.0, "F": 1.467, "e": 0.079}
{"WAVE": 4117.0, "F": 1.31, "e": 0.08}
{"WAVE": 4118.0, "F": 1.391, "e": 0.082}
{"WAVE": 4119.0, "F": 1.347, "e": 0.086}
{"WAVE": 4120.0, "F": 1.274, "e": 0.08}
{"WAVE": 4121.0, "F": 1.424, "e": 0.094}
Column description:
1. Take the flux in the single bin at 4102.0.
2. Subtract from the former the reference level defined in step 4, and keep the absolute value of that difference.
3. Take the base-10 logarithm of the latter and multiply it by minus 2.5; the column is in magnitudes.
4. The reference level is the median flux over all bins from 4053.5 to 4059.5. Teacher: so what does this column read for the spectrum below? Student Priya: 1.2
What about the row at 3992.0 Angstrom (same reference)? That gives 2.3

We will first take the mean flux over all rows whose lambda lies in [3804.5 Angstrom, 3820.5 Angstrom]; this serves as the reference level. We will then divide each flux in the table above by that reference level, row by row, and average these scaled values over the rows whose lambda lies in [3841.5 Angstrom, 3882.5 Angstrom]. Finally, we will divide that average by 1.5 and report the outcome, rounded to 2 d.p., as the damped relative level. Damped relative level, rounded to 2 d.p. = 0.71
